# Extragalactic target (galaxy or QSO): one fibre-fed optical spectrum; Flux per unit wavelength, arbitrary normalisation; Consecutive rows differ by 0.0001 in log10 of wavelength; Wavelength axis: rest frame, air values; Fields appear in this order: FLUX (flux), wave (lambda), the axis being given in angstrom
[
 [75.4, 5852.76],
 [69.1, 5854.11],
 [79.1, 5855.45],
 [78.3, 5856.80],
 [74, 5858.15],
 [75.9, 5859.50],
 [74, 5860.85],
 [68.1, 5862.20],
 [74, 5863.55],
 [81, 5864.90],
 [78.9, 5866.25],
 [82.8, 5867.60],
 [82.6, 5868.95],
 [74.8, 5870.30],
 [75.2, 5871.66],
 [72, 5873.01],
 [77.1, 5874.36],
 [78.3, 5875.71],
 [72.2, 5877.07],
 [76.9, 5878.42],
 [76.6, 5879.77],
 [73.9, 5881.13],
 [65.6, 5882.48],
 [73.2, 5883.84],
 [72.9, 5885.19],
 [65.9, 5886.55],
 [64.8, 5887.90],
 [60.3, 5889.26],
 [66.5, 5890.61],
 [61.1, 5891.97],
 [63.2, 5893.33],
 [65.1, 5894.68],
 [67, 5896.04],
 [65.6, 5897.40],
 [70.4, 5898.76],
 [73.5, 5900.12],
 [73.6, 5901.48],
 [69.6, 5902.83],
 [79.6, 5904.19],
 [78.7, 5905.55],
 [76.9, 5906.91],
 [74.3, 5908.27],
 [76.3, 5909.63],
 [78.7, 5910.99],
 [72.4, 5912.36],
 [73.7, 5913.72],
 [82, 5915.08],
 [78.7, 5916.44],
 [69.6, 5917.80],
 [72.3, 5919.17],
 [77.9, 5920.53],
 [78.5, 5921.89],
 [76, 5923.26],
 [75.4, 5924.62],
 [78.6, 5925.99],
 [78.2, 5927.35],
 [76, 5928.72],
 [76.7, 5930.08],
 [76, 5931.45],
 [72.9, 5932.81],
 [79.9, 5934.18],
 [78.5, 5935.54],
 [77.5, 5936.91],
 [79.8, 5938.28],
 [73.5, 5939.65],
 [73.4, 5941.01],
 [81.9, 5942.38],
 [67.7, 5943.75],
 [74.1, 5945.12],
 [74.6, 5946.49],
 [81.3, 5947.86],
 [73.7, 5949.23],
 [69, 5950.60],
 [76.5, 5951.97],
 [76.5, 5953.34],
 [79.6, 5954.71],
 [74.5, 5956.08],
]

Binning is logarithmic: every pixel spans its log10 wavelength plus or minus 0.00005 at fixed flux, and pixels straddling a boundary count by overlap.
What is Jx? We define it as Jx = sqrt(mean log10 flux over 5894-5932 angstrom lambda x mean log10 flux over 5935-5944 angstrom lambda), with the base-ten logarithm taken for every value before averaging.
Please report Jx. 1.88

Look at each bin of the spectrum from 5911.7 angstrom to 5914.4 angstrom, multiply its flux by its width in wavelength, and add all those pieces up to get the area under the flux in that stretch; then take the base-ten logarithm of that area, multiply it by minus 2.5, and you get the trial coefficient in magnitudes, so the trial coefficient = -5.7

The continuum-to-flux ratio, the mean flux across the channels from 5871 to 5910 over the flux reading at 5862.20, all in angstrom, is 1.05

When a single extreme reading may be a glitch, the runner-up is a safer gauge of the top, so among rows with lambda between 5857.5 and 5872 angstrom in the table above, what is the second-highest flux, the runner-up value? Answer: 82.6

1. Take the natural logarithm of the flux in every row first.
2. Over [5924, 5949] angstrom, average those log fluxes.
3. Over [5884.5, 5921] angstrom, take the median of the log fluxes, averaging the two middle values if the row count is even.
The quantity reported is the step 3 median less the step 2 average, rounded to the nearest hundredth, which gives -0.05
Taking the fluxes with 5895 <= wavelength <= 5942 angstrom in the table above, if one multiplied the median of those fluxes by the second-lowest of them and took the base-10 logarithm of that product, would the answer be 3.71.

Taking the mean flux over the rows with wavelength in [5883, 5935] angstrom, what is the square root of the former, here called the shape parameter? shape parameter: 8.54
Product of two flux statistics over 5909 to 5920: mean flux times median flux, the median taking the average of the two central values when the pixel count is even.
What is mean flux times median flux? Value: 5660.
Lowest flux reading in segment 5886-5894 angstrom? 60.3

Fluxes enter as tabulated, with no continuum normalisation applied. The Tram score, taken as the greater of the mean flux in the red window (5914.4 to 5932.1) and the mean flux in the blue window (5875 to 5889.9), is 76.6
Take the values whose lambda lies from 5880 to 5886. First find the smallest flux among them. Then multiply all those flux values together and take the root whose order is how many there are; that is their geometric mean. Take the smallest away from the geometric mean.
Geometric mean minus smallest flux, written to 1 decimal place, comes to 5.7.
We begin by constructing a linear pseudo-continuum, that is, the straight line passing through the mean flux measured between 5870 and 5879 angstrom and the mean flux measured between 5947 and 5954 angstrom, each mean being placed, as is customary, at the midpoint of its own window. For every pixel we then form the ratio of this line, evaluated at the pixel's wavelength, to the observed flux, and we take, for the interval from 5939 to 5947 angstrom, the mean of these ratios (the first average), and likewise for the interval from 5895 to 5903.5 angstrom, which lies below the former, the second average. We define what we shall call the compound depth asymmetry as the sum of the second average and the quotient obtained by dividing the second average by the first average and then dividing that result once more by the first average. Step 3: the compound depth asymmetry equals 2.12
